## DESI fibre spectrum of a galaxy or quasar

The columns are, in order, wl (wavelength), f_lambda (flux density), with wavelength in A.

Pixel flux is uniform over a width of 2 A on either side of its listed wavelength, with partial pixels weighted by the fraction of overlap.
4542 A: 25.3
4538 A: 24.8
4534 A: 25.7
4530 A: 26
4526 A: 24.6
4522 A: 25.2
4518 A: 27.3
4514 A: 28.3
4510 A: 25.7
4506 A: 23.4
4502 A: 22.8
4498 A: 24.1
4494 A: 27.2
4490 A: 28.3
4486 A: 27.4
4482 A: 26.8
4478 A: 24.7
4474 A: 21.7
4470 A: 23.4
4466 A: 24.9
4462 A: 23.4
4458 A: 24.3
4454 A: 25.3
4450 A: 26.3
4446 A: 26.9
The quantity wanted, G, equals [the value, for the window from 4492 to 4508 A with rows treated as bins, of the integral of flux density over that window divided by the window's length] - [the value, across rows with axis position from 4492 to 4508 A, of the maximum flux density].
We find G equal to -2.8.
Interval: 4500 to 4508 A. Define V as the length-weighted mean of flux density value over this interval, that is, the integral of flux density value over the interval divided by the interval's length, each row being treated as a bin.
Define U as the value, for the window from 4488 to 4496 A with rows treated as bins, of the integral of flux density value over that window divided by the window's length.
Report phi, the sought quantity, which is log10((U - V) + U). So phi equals 1.51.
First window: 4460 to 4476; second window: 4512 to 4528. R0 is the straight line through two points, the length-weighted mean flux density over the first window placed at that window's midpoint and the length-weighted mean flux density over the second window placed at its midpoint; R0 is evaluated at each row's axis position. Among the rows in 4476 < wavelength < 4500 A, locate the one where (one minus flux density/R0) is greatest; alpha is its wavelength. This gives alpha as 4498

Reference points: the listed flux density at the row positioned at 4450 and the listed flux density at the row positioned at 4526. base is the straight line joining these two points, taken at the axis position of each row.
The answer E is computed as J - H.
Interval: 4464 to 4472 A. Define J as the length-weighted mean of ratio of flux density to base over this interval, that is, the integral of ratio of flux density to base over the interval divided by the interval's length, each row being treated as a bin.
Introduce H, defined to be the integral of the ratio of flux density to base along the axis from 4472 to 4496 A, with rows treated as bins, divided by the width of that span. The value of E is -0.09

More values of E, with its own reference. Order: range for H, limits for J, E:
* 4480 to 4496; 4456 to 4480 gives -0.16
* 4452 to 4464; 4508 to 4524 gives 0.14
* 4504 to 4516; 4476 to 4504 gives -0.01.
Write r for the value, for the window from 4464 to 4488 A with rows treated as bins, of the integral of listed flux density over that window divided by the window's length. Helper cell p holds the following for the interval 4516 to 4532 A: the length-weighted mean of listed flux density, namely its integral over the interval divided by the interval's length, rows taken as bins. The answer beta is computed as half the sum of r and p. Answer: 25.3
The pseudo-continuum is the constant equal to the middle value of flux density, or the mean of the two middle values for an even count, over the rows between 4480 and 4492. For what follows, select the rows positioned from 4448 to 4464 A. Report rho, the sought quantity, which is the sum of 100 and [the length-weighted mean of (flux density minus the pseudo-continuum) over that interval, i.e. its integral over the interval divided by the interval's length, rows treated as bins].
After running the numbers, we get 97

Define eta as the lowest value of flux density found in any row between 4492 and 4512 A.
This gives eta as 22.8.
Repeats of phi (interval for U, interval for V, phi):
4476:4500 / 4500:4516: 1.44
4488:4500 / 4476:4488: 1.43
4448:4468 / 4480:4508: 1.38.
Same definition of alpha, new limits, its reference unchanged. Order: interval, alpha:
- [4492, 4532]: 4502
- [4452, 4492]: 4474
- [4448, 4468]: 4462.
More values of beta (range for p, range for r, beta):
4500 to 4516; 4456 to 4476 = 24.3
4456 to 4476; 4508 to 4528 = 24.9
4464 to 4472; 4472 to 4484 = 24.3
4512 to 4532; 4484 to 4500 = 26.5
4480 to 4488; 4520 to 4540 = 26.2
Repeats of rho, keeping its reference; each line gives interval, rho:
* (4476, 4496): 99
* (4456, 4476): 96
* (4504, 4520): 99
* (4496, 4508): 96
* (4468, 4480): 96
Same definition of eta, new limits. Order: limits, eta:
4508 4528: 24.6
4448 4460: 24.3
